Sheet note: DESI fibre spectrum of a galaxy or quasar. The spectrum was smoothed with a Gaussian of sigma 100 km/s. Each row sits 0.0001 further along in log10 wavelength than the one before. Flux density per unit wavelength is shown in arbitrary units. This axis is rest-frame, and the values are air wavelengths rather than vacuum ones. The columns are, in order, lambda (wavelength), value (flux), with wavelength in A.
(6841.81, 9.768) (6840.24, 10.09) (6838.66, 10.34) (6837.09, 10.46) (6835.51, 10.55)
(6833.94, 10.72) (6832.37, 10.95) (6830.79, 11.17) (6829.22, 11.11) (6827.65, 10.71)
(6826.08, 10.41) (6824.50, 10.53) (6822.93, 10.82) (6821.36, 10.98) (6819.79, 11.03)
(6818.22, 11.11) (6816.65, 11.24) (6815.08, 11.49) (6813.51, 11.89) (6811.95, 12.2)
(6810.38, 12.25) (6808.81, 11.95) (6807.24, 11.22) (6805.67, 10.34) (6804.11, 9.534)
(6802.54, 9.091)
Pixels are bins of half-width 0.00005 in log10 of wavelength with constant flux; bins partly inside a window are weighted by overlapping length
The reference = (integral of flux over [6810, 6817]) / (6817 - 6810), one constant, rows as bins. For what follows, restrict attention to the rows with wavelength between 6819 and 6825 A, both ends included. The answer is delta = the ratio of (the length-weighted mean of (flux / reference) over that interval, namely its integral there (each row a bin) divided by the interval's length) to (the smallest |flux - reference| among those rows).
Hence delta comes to 1.1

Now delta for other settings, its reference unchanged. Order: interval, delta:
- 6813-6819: 17.1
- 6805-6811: 8.3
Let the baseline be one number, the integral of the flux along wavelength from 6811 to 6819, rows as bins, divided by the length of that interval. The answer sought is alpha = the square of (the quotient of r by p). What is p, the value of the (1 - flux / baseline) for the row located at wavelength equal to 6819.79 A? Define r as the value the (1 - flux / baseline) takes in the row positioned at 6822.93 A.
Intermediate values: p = 0.05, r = 0.07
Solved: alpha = 1.9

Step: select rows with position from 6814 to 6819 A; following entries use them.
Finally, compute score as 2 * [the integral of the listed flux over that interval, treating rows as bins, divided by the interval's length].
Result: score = 22.6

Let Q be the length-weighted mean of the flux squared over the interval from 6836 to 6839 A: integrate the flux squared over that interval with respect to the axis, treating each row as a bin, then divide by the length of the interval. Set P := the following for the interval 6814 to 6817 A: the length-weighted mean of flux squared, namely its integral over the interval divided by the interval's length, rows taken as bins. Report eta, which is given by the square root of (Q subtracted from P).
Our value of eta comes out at 4.7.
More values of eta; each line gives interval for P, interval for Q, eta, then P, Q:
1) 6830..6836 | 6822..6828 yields 2.3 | 118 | 112.7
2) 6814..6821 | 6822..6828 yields 3.7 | 126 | 112.7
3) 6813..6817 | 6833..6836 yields 4.4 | 133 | 113.9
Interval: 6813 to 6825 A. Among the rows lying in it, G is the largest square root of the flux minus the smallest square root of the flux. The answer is 0.20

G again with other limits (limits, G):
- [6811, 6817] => 0.14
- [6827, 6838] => 0.11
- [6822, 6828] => 0.06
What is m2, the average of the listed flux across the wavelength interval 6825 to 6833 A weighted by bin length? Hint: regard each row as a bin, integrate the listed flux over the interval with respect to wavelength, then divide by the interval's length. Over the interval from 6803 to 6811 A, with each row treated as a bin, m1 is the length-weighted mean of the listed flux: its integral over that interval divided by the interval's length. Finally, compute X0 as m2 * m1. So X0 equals 118.8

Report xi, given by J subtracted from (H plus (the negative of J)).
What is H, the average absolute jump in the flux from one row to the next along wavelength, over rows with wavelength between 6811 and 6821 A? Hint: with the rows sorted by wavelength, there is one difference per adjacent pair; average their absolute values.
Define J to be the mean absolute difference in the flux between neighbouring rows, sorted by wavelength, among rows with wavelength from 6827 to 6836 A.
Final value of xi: -0.20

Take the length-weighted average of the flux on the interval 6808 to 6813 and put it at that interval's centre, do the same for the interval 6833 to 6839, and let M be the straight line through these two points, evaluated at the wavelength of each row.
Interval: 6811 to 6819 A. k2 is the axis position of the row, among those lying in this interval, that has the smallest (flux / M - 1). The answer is 6818.22 A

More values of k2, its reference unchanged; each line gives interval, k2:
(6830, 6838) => 6835.51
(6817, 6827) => 6826.08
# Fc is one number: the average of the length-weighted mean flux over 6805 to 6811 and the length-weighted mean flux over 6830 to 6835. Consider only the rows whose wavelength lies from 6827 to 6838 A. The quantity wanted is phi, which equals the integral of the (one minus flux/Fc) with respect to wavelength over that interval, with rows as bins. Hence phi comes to 0.37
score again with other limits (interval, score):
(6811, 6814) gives 24.2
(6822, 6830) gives 21.4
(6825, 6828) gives 21.0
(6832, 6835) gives 21.6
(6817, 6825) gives 21.9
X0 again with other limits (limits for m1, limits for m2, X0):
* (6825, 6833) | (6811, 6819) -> 125.9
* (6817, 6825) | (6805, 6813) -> 127.0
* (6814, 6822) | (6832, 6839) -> 118.8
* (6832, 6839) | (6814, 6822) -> 118.8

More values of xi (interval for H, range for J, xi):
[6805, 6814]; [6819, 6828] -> 0.09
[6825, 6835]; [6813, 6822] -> -0.12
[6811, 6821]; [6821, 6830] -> -0.27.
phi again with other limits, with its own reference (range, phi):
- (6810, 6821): -0.37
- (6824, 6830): 0.26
